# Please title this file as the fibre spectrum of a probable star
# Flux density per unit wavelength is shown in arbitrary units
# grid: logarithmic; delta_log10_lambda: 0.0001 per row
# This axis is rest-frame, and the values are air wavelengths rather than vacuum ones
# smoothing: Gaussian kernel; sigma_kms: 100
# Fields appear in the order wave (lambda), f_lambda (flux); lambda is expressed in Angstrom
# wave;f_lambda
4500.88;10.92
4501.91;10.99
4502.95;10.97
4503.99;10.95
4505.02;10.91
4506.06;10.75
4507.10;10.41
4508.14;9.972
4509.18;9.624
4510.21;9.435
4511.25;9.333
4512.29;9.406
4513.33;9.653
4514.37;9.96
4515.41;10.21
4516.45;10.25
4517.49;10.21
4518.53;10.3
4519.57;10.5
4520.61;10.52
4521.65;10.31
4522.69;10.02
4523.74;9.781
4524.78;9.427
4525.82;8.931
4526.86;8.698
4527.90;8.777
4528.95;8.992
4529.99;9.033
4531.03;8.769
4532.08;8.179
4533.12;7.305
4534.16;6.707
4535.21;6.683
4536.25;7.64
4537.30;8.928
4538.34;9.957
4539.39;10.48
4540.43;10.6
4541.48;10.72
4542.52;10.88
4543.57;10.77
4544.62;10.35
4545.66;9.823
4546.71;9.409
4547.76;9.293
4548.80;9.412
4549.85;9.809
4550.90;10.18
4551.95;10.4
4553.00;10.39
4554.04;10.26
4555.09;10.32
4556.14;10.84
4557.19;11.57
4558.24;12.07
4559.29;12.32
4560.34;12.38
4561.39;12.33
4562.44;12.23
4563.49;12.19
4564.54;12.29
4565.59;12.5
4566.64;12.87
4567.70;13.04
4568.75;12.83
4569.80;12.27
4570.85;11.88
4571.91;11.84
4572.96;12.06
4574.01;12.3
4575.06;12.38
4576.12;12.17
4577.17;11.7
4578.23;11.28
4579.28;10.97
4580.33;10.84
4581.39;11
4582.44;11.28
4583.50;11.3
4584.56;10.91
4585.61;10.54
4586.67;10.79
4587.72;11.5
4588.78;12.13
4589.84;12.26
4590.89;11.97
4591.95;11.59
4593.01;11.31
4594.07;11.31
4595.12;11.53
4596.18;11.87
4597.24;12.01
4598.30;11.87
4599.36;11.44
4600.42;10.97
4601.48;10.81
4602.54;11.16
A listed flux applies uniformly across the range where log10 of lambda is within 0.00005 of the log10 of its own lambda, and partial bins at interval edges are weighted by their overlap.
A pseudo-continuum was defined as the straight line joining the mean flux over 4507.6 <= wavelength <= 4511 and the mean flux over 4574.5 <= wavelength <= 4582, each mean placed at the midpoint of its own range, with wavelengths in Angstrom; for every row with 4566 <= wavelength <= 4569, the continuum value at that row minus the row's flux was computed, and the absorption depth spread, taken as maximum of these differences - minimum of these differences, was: 0.2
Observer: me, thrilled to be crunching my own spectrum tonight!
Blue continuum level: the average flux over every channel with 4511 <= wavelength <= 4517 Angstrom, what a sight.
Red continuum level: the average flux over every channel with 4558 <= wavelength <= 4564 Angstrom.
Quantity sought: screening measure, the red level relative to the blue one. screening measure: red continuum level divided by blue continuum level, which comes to 1.25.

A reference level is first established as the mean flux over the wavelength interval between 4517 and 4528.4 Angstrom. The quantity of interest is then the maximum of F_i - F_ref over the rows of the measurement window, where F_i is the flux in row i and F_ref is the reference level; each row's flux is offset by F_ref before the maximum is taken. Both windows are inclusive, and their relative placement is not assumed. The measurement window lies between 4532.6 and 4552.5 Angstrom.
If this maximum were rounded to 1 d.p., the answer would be 1.1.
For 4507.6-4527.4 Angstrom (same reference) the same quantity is 0.7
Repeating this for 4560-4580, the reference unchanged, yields 3.3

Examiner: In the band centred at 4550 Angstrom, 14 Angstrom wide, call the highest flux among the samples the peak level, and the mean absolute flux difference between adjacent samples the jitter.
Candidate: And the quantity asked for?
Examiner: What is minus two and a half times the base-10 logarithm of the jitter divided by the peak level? 3.99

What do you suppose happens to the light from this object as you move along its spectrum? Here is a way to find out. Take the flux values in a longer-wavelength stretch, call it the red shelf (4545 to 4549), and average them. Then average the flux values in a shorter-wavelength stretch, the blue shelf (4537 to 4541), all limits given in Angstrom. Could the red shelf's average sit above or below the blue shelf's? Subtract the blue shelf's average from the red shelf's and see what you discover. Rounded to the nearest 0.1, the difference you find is -0.5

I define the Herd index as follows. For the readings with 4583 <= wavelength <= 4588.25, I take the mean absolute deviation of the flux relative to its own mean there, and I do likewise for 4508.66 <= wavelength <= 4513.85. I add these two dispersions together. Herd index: 0.43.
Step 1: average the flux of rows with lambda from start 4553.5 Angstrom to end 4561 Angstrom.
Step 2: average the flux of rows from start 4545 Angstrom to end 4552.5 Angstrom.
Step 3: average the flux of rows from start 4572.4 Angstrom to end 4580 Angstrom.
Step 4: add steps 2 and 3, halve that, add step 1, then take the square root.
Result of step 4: 4.71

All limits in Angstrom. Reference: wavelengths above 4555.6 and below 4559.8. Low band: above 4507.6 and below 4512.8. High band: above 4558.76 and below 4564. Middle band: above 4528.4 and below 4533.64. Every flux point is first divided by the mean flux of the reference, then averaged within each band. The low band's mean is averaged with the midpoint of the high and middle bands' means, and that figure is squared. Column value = 0.73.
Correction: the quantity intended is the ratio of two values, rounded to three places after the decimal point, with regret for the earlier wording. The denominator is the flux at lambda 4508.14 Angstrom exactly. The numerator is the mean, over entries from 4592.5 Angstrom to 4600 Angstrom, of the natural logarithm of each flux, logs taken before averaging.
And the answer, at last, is 0.246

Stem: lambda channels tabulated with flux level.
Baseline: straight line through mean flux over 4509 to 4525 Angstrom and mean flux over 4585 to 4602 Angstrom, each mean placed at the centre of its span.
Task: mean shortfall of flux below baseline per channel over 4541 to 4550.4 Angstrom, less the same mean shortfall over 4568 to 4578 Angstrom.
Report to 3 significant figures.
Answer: 1.55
